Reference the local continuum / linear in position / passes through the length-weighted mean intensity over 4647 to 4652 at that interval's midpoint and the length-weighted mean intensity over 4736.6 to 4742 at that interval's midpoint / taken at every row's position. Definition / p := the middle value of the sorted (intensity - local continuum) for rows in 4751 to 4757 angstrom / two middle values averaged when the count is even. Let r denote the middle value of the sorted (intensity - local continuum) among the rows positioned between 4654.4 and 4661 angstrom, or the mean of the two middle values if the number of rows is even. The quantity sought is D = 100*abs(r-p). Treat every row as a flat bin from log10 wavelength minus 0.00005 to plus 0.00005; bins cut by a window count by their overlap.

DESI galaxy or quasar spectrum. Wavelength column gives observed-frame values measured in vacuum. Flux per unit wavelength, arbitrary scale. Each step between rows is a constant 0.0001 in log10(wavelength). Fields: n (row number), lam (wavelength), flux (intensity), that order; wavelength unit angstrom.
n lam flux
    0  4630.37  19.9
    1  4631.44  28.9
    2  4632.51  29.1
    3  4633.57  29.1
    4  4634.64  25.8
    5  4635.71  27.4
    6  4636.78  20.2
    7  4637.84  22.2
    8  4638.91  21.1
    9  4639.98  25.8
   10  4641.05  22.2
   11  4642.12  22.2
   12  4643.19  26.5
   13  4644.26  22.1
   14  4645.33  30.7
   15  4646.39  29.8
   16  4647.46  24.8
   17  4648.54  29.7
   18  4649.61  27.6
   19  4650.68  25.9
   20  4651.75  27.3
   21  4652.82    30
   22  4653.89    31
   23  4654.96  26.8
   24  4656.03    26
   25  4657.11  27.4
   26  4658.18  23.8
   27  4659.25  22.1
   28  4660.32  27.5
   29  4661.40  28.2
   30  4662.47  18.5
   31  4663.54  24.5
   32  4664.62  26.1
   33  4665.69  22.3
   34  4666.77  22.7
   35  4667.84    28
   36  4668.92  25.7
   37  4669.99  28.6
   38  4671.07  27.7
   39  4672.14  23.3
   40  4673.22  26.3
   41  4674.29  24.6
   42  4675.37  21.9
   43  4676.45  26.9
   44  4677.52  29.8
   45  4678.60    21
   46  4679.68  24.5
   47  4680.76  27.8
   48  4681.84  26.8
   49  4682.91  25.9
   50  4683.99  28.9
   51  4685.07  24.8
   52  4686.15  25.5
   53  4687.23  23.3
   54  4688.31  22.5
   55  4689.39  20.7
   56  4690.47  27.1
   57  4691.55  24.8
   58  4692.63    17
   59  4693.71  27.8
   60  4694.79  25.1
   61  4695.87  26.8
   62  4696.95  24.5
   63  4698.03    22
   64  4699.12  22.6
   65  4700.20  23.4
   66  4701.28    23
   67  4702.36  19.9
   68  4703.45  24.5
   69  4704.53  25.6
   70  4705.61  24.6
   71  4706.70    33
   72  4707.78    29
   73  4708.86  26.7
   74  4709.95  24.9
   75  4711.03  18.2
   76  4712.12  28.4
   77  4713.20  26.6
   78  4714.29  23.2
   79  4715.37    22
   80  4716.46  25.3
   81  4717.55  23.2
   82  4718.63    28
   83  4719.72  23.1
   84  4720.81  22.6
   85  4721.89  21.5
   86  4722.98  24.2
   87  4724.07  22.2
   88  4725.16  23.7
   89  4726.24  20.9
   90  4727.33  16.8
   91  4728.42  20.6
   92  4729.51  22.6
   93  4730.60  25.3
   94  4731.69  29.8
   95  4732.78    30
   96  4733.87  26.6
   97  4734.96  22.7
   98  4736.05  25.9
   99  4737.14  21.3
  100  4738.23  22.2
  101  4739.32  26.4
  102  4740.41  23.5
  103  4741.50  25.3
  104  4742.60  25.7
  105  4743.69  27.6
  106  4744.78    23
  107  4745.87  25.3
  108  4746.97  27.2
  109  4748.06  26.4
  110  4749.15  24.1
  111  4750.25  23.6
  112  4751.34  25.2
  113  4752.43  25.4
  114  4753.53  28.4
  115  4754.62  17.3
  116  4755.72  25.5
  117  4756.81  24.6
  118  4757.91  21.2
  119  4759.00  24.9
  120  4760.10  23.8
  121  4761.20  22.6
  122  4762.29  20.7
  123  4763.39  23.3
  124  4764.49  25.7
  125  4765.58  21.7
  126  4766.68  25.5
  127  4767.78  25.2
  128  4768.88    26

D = 243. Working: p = 2.0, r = -0.4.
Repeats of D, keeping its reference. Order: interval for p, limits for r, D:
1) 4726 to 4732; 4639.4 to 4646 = 93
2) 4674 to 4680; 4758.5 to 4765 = 210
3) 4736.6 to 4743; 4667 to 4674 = 8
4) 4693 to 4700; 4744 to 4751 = 179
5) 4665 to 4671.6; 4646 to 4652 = 4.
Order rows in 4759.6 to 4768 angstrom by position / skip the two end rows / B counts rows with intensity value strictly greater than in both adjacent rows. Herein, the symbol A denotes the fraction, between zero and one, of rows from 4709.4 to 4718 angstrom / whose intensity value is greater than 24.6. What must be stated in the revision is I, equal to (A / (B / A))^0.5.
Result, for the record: 0.35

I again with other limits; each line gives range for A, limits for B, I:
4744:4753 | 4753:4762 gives 0.44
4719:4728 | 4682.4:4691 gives 0.00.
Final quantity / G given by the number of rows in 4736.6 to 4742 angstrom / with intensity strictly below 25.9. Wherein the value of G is 4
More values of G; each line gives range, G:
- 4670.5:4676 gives 3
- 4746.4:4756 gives 6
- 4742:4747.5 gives 3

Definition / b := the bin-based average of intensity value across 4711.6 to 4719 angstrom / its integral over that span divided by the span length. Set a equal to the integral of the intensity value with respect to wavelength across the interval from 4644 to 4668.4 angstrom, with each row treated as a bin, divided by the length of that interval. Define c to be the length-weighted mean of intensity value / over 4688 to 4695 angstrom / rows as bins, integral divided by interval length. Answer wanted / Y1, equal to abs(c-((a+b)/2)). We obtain 2.2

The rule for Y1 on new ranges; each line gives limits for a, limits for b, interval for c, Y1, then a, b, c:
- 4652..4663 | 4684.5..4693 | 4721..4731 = 2.8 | 26.2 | 23.3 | 22.0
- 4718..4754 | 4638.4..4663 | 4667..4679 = 0.6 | 24.4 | 26.0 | 25.8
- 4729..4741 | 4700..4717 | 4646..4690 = 0.7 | 25.1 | 24.9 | 25.8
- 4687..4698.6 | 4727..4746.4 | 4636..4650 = 0.8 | 23.8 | 24.6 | 25.0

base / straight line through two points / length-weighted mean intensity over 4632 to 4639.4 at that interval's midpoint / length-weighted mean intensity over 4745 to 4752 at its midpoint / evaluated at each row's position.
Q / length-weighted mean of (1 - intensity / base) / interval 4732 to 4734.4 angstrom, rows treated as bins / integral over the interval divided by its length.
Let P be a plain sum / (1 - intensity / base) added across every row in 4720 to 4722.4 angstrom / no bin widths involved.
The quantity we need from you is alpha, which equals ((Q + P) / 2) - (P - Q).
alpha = -0.32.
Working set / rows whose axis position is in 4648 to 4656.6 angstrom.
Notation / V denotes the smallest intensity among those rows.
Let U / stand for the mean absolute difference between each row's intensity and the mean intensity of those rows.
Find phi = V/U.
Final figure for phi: 15.7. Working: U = 1.6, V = 25.9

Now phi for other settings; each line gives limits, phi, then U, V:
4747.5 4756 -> 8.2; 2.1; 17.3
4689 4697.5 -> 6.3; 2.7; 17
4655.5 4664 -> 7.3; 2.5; 18.5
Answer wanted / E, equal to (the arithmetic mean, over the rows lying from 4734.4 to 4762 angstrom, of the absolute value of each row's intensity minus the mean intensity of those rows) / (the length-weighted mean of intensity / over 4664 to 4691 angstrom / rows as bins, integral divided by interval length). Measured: 0.072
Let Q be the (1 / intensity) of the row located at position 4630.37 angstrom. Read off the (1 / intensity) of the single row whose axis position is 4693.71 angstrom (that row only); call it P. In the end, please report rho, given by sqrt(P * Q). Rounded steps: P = 0.036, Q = 0.050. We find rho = 0.0425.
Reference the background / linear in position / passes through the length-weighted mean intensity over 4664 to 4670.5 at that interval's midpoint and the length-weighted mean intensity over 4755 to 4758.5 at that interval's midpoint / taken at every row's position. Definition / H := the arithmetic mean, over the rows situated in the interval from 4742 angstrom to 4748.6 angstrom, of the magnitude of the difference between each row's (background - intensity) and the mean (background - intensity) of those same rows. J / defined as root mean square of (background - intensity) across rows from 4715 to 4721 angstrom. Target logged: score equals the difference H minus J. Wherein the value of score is -0.9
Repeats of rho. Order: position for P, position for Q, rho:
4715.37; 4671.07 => 0.0405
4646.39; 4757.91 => 0.0398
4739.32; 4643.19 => 0.0378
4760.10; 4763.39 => 0.0425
